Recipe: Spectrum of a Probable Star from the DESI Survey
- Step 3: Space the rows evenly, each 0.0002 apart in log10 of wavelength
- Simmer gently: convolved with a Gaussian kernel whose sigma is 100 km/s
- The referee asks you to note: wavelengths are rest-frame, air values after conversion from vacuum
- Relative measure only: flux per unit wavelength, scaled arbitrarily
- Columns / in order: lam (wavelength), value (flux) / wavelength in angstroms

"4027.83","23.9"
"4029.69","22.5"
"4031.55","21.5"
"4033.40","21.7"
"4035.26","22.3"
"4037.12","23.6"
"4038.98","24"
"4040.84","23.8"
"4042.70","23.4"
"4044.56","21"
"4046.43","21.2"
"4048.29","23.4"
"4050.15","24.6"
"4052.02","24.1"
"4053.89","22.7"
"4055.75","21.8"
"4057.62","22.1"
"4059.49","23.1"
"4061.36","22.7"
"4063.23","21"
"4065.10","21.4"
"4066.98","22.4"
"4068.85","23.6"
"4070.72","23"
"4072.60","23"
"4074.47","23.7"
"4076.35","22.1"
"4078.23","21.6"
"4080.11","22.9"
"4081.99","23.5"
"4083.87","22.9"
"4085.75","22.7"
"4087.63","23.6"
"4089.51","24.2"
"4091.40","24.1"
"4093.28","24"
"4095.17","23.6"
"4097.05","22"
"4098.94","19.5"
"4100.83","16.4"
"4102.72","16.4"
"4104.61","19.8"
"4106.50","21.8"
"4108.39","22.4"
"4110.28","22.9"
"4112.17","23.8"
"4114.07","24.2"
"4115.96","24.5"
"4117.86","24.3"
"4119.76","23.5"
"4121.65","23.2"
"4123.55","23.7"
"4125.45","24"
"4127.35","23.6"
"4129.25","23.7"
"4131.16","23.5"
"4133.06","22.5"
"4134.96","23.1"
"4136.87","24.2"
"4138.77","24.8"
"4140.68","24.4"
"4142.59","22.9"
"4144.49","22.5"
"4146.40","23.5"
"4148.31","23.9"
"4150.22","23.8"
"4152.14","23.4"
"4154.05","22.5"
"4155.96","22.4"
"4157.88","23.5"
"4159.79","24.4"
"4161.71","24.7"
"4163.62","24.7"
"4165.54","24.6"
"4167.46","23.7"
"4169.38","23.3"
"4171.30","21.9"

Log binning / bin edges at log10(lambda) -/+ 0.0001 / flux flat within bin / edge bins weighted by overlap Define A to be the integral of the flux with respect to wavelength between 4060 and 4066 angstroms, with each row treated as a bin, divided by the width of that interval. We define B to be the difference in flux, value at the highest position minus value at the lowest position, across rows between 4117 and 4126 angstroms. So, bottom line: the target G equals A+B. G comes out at 22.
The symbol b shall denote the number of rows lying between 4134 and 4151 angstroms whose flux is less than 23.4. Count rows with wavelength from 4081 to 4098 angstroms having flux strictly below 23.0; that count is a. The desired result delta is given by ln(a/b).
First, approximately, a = 3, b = 3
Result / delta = 0.0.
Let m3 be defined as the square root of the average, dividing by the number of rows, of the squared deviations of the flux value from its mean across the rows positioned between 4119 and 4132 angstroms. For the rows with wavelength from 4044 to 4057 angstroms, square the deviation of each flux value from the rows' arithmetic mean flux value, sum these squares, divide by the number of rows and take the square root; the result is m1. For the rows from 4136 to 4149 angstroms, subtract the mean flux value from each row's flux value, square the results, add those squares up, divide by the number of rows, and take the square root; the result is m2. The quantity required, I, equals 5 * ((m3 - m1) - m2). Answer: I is -9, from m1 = 1.3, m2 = 0.77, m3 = 0.23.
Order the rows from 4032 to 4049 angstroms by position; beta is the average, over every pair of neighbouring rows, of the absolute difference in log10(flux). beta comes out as 0.019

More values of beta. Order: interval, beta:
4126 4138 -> 0.011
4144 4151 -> 0.009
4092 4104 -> 0.033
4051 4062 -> 0.015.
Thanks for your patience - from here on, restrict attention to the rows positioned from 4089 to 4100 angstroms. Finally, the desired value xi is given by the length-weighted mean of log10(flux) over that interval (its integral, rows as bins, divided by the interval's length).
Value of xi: 1.36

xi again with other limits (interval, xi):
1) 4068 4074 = 1.37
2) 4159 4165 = 1.39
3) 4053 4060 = 1.35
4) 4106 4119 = 1.37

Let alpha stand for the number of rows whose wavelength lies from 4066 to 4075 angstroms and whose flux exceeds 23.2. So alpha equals 2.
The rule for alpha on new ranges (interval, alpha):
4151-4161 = 3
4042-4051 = 3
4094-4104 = 1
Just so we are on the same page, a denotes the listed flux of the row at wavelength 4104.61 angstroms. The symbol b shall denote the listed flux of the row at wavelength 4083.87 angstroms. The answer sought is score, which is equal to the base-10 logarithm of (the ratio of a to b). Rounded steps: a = 19.8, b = 22.9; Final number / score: -0.063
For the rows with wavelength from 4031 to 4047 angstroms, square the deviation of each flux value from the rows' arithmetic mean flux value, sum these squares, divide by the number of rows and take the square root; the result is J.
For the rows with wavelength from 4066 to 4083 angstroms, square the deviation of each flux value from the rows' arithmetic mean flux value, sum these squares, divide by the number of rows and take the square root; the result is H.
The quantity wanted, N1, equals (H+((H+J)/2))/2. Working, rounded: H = 0.7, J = 1.13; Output 0.79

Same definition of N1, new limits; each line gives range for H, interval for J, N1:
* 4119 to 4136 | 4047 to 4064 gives 0.57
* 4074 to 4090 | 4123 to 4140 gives 0.74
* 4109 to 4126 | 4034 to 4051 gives 0.67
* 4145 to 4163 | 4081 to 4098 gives 0.71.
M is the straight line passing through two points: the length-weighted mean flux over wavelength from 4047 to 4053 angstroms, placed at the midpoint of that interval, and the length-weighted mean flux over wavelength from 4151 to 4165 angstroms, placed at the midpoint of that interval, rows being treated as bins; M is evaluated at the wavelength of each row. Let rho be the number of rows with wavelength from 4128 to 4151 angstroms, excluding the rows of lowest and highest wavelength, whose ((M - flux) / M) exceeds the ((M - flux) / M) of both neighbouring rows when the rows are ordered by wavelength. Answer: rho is 2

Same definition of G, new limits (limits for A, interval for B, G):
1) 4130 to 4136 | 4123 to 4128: 23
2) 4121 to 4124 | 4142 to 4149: 24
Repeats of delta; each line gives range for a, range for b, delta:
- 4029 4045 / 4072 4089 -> -0.2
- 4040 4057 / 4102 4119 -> -0.2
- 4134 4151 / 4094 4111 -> -1.4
